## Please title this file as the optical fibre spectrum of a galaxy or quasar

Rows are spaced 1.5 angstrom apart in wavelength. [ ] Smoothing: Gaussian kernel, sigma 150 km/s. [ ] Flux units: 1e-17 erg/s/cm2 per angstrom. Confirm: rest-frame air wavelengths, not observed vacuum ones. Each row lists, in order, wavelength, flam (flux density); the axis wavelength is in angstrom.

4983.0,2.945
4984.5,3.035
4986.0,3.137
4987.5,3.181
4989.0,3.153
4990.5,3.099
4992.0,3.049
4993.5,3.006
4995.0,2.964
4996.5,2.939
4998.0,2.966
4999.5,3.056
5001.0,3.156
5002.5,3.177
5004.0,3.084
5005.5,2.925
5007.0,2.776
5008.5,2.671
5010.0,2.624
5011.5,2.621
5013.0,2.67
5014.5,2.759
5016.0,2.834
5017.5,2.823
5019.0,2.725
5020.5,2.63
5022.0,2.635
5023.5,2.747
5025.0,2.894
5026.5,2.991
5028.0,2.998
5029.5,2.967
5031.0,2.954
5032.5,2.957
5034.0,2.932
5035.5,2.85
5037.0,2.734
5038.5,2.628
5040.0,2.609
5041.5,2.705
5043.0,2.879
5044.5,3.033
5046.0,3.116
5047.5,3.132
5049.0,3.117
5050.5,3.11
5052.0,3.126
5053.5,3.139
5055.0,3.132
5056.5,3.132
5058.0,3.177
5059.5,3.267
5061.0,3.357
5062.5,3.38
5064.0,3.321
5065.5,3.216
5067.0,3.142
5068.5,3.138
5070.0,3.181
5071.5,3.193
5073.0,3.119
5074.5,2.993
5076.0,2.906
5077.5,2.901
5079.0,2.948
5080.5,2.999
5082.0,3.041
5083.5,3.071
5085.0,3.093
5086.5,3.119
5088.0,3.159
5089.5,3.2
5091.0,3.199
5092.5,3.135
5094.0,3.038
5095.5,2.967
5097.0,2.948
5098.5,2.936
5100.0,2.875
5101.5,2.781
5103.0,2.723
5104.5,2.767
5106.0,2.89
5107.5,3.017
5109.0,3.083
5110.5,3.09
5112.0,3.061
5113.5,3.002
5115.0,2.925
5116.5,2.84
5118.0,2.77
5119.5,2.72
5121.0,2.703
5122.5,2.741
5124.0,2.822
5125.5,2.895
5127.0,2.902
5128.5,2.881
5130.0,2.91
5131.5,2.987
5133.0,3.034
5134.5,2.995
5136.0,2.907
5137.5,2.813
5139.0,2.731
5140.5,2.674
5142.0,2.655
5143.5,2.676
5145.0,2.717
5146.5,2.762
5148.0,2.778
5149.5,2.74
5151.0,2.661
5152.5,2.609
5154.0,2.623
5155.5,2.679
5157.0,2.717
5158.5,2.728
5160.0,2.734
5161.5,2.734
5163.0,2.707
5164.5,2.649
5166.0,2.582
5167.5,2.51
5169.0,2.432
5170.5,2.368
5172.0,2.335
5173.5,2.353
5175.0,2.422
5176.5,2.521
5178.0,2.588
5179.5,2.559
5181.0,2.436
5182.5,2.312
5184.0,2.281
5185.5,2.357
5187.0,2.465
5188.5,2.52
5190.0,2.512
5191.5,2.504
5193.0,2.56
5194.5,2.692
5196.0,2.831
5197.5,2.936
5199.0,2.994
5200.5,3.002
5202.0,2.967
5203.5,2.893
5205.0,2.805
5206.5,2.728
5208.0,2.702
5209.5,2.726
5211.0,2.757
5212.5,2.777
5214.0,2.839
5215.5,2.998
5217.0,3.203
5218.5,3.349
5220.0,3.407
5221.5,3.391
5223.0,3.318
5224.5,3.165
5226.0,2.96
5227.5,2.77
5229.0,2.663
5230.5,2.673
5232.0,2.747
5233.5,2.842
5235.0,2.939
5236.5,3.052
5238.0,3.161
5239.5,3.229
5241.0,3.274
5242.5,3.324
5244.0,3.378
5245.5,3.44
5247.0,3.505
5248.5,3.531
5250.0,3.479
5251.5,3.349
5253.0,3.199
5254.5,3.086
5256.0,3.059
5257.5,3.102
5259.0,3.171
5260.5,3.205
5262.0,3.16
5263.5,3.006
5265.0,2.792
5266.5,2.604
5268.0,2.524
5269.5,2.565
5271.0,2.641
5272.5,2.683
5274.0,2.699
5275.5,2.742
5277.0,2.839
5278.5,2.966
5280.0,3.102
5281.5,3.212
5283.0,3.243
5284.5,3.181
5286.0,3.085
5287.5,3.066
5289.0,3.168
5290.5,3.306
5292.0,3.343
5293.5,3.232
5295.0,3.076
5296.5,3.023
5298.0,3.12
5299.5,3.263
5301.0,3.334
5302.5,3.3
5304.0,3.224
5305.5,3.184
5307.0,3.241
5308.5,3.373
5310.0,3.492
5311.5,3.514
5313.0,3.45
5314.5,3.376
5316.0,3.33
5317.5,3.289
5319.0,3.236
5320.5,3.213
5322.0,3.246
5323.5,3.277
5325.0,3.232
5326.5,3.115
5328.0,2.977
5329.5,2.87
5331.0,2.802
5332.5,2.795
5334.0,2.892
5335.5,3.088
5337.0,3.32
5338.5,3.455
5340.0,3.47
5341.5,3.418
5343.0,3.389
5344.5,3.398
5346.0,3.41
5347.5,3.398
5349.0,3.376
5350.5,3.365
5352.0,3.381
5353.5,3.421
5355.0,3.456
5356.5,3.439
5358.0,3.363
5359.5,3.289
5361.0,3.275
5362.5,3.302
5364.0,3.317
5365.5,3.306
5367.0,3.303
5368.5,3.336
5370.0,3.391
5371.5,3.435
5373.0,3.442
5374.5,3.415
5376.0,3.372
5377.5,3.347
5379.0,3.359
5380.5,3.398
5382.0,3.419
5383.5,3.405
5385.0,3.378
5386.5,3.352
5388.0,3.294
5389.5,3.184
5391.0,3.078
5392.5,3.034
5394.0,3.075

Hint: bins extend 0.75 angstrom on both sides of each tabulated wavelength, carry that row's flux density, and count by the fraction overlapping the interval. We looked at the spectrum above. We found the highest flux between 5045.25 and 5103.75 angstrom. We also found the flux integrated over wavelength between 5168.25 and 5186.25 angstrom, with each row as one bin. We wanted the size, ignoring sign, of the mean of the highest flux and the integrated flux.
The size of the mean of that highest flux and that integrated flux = 23.4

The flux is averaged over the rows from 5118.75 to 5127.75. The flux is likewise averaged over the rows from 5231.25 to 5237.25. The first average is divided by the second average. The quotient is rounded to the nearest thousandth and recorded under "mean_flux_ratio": 0.966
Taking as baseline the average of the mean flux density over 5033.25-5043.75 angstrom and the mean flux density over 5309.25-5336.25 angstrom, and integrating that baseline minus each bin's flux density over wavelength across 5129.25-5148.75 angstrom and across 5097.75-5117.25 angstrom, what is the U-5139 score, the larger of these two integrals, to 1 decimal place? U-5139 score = 3.0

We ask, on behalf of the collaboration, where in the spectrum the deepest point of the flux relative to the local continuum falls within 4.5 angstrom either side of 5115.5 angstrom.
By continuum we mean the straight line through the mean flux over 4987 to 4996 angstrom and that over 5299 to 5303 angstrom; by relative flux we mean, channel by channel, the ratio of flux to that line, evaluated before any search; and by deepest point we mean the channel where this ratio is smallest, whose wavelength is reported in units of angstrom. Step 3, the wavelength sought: 5119.5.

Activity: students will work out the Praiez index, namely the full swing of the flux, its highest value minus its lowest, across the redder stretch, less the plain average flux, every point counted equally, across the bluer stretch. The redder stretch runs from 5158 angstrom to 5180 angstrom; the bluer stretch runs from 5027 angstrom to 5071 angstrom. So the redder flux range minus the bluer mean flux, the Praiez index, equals -2.7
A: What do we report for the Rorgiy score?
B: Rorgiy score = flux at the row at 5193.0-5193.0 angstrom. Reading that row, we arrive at 2.56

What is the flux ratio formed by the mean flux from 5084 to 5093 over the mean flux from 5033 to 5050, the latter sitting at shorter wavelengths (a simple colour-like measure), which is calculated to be 1.09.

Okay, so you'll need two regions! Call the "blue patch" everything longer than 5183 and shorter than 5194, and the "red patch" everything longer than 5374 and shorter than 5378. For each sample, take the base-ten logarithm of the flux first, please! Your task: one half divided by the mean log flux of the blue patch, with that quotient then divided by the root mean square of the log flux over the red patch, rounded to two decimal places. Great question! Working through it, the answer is 2.42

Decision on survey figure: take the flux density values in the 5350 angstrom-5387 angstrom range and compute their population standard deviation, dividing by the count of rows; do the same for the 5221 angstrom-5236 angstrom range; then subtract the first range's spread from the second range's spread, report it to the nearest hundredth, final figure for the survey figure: 0.20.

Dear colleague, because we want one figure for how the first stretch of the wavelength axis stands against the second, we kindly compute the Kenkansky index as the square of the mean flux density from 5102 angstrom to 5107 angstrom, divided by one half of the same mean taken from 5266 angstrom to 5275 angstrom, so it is 6.0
